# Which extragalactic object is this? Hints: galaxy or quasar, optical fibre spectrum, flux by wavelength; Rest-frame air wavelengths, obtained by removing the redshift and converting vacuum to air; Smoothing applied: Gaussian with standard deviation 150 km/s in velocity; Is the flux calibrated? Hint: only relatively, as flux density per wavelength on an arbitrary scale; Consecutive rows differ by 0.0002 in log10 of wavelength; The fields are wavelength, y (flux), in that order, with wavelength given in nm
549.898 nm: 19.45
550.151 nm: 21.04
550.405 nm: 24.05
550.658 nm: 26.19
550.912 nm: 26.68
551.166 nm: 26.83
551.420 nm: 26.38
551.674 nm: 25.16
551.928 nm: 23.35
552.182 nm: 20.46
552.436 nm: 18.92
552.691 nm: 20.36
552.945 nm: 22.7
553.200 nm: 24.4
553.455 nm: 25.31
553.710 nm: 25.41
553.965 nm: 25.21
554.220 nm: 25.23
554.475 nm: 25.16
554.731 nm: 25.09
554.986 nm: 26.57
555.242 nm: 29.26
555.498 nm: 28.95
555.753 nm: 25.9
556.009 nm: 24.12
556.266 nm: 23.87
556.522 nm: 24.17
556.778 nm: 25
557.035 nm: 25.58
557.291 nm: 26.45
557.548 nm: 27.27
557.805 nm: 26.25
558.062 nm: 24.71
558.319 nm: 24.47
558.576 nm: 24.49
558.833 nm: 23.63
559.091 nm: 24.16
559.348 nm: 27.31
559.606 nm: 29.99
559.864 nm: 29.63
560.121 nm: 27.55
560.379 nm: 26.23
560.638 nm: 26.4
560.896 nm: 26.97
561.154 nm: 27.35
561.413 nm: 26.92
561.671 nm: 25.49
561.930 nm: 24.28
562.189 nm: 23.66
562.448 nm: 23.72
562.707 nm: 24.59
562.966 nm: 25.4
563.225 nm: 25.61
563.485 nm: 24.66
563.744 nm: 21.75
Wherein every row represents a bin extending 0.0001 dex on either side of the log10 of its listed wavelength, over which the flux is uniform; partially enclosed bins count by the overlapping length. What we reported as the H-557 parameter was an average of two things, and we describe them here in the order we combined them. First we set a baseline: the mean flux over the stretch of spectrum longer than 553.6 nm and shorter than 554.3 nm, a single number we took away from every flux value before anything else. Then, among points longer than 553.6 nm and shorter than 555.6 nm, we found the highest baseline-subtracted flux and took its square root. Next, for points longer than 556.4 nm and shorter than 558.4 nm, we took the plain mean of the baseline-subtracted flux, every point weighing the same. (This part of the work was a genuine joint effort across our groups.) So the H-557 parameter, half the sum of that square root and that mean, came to 1.1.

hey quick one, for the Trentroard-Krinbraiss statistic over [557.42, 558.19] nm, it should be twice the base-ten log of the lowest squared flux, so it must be 5.57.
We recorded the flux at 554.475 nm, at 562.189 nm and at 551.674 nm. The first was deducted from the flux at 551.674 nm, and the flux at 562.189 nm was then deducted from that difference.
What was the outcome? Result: -24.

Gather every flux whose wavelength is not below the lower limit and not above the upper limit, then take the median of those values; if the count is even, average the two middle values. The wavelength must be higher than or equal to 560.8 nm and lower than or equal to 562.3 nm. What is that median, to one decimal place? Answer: 26.2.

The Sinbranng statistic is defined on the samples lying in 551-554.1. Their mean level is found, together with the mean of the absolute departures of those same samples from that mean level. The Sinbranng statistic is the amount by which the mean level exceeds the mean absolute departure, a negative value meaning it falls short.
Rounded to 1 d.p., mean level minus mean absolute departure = 21.6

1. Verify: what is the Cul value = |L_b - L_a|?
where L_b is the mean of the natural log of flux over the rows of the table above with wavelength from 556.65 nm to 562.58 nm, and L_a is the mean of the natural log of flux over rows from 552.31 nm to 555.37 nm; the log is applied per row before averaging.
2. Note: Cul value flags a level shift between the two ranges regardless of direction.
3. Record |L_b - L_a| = 0.06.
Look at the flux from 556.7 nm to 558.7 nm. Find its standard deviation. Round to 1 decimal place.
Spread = 1.0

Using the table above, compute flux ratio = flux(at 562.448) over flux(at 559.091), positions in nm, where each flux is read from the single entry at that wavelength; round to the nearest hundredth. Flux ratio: 0.98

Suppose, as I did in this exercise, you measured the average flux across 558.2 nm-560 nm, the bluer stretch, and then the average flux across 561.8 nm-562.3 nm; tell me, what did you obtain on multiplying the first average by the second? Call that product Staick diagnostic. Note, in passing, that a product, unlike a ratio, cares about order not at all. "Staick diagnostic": 629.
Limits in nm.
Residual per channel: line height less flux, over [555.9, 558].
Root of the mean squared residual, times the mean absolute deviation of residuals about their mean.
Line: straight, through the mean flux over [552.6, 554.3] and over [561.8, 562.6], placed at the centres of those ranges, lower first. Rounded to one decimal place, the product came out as 1.9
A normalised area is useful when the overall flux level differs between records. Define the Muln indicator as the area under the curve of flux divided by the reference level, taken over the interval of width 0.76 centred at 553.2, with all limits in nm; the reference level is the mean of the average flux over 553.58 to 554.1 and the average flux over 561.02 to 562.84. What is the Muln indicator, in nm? 0.73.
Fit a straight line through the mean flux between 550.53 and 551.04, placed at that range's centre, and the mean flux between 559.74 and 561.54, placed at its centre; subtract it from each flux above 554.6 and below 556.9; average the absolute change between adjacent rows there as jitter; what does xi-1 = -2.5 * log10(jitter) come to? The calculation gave -0.31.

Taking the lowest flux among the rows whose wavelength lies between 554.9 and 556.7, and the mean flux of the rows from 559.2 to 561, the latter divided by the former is 1.16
